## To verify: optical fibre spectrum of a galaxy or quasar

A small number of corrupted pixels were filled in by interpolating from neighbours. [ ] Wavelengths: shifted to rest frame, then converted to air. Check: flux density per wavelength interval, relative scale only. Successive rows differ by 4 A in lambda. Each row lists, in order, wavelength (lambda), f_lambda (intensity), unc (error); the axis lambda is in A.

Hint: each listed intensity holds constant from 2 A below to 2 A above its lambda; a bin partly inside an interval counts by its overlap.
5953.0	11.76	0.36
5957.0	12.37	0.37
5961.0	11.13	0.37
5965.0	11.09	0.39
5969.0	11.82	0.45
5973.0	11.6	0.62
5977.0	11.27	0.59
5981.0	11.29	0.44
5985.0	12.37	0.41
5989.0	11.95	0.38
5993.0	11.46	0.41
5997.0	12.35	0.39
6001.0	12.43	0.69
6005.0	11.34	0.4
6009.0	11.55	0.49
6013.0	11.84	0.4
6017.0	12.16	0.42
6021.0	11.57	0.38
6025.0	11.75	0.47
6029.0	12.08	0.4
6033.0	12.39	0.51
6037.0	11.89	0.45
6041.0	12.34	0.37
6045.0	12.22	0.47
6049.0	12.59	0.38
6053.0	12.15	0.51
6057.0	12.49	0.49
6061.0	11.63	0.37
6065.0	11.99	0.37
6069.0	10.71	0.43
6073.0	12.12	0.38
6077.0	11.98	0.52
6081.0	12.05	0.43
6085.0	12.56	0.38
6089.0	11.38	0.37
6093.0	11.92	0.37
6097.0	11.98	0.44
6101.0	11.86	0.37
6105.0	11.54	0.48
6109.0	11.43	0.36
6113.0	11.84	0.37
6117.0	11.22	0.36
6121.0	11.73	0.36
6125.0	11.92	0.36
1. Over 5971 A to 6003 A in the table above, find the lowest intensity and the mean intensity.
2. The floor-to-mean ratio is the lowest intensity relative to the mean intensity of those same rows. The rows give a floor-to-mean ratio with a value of 0.952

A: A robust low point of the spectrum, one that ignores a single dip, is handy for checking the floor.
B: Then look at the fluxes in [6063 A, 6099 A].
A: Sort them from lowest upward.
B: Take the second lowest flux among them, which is 11.38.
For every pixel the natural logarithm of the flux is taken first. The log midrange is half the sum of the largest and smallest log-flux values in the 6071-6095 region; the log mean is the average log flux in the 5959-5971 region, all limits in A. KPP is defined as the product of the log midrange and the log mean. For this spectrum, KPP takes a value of 6.03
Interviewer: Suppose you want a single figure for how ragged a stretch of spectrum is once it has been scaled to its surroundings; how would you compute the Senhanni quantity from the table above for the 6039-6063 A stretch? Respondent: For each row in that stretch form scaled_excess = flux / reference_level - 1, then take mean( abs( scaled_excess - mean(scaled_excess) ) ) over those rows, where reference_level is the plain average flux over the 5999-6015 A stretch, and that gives 0.020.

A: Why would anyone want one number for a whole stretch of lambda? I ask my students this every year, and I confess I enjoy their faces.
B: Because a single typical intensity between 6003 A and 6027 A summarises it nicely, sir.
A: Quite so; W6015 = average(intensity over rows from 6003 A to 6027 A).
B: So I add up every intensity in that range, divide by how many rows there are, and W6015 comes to 11.7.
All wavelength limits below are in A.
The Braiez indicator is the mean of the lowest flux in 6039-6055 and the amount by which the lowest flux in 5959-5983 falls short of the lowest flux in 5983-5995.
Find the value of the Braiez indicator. 6.26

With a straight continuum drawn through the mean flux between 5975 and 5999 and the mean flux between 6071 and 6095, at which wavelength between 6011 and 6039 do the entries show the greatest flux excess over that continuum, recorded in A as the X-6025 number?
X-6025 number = 6033.0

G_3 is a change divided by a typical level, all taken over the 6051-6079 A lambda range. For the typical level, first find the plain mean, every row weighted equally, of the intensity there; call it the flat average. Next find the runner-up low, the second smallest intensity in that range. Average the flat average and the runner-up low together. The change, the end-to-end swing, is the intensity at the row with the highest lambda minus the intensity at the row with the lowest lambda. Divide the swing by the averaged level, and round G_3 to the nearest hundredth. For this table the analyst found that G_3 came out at -0.01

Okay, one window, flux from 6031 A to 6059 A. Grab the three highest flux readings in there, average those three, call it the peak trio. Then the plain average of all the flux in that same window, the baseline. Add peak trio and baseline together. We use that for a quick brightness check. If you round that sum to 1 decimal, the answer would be 24.8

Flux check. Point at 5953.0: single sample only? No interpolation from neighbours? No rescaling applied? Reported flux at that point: 11.76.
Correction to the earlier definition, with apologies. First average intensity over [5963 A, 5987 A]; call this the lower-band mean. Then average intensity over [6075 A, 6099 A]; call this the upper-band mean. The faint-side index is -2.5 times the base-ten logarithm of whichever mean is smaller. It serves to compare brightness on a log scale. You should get -2.659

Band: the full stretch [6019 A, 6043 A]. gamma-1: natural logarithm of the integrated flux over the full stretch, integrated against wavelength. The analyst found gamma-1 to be 5.66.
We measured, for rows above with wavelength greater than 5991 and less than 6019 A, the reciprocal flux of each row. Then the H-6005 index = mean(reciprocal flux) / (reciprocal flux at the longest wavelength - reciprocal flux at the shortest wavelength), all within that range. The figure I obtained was -16.8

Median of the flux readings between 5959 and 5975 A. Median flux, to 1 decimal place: 11.4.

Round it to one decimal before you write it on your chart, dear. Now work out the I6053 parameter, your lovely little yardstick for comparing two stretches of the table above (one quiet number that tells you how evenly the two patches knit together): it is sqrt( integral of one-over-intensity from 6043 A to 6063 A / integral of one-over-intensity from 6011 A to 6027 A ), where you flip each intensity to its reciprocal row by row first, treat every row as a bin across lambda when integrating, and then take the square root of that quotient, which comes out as 1.1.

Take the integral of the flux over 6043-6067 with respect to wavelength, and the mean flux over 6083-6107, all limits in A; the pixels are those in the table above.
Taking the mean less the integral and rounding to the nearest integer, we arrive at -280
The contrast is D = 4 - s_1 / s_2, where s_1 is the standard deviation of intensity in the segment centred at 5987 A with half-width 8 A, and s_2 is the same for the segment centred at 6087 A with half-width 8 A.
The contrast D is 3.0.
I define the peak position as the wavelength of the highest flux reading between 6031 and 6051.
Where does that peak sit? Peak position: 6049.0 A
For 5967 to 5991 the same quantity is 5985.0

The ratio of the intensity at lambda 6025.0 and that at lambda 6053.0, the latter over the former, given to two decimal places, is 1.03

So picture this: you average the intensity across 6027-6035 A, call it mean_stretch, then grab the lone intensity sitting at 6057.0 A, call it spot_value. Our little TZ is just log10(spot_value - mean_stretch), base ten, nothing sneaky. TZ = -0.59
